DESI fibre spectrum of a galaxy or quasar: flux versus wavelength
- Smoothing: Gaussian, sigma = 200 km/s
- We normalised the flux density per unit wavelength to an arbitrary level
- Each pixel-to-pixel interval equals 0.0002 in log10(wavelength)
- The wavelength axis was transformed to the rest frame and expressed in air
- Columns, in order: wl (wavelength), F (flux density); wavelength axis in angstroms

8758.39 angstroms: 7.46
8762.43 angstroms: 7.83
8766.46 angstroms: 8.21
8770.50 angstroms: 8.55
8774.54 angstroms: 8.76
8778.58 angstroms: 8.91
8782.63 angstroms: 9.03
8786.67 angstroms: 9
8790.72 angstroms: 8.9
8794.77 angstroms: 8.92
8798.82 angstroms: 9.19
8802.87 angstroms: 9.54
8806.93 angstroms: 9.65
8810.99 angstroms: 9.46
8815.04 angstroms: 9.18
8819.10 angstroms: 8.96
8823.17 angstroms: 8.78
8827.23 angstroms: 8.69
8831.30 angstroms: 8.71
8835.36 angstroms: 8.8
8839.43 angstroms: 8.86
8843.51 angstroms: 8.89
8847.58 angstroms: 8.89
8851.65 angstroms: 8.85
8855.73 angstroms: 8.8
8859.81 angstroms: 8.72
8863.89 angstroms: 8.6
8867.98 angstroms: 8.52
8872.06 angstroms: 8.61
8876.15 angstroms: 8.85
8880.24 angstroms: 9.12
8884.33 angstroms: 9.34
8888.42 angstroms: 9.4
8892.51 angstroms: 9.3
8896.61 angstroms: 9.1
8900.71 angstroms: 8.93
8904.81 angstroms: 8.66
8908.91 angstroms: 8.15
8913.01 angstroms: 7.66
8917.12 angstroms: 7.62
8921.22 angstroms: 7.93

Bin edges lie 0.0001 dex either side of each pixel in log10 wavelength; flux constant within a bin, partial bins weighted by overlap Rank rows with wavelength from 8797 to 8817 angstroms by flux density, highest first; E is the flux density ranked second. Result 9.54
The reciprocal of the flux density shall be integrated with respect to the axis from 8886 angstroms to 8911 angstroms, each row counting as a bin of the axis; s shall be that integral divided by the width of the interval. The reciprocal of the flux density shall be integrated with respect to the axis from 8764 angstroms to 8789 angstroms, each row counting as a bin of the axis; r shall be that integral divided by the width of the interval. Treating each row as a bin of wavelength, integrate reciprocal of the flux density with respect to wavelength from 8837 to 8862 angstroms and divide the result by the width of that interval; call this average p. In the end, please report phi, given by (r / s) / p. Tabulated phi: 9.02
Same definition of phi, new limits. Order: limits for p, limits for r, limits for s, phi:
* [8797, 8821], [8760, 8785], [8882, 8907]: 9.97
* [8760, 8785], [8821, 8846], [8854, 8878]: 8.41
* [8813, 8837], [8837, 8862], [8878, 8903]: 9.20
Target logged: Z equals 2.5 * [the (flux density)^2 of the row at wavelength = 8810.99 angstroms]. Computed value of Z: 224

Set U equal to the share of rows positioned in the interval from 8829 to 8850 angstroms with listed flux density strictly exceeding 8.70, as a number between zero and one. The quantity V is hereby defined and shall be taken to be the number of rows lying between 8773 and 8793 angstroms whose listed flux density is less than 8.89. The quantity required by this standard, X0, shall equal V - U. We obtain 0.0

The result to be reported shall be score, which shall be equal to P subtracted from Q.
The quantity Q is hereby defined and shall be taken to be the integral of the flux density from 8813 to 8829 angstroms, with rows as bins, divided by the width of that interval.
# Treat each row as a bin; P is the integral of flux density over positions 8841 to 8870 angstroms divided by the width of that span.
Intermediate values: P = 8.75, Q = 8.91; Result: 0.16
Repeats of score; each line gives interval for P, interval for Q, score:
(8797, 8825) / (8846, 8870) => -0.53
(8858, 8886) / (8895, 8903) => 0.18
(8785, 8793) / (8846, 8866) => -0.18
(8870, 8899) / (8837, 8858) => -0.25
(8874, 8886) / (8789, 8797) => -0.17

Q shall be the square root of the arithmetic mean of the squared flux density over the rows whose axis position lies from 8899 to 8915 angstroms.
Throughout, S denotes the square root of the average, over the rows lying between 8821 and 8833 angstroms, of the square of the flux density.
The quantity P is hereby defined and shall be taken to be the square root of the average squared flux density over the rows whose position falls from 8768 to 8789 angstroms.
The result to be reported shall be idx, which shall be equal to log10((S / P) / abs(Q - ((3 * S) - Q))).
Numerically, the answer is -0.982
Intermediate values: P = 8.9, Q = 8.36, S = 8.73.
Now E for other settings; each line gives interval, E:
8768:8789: 9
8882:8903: 9.34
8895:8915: 8.93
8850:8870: 8.8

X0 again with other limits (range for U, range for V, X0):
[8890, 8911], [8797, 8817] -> -0.6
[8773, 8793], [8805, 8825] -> 0.0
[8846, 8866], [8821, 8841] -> 4.2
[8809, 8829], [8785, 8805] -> -0.8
